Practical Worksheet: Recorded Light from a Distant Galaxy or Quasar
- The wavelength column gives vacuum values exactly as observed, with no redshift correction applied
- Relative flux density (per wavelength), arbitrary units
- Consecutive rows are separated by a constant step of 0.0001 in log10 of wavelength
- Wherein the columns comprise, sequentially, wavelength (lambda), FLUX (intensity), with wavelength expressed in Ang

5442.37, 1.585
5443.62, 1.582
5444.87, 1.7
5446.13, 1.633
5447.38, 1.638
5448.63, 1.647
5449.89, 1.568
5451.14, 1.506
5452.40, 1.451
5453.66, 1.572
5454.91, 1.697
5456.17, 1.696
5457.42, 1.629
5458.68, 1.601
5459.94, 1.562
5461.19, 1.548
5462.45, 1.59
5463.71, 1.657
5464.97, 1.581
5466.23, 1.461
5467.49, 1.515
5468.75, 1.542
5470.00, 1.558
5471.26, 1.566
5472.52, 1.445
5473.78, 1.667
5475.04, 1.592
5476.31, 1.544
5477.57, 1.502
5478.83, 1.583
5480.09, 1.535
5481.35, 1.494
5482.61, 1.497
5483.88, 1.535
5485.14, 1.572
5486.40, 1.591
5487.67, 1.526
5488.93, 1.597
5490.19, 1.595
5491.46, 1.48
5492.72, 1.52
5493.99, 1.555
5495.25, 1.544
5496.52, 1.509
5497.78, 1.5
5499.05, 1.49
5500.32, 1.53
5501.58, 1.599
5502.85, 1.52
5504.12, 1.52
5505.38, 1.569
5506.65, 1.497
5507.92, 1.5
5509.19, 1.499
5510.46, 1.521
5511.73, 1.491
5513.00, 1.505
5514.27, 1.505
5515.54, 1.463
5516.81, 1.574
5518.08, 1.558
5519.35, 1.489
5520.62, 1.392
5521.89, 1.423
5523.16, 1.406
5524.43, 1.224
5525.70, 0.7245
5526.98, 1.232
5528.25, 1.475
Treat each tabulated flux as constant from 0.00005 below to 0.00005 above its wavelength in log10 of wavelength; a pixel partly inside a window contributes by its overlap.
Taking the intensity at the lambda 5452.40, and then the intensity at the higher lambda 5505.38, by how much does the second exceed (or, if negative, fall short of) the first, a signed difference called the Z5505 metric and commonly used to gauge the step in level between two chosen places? 0.118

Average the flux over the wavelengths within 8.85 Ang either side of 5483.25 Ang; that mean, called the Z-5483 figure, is 1.55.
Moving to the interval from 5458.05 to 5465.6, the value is 1.59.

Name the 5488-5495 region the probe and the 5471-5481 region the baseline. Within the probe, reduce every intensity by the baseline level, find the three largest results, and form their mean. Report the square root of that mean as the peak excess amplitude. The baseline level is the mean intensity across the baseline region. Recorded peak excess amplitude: 0.17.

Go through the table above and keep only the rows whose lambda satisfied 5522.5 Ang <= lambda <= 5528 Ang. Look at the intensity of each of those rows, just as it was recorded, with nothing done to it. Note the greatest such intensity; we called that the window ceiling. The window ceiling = 1.406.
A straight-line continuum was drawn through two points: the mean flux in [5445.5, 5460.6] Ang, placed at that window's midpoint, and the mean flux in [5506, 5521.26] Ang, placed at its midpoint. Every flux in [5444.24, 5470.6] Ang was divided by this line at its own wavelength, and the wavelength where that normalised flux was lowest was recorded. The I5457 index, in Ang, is 5452.40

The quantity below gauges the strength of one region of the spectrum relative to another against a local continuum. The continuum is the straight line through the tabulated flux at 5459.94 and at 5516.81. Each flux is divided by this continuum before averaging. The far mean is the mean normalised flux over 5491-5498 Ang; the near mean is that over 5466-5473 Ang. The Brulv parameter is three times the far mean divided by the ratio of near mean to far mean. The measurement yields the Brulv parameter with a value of 2.90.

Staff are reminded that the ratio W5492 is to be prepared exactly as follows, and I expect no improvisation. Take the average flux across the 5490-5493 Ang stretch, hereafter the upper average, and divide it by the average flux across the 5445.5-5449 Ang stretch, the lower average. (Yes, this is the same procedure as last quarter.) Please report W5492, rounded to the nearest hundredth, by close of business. 0.93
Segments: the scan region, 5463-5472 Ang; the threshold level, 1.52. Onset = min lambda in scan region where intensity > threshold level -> 5463.71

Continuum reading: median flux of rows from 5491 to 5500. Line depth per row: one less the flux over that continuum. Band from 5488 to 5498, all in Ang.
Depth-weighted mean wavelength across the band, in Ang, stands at 5490.9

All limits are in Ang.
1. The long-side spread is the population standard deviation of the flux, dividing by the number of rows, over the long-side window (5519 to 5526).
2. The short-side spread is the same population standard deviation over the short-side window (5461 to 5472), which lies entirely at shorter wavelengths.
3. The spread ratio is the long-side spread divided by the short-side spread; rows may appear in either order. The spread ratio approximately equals 5.1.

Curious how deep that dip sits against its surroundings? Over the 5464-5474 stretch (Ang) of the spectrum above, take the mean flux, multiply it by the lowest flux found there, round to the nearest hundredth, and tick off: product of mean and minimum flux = 2.23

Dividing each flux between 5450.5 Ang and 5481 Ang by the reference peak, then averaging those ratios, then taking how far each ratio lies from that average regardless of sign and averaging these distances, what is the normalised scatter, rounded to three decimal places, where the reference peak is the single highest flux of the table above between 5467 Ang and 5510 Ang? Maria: 0.032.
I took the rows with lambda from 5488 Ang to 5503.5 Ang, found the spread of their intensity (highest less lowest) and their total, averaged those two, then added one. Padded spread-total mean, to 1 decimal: 10.3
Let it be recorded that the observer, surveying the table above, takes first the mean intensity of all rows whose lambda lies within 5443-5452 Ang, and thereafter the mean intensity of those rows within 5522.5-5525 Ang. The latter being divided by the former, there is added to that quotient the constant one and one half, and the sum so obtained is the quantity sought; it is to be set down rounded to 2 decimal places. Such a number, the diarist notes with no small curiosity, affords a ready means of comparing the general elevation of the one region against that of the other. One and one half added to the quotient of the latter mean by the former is 2.32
